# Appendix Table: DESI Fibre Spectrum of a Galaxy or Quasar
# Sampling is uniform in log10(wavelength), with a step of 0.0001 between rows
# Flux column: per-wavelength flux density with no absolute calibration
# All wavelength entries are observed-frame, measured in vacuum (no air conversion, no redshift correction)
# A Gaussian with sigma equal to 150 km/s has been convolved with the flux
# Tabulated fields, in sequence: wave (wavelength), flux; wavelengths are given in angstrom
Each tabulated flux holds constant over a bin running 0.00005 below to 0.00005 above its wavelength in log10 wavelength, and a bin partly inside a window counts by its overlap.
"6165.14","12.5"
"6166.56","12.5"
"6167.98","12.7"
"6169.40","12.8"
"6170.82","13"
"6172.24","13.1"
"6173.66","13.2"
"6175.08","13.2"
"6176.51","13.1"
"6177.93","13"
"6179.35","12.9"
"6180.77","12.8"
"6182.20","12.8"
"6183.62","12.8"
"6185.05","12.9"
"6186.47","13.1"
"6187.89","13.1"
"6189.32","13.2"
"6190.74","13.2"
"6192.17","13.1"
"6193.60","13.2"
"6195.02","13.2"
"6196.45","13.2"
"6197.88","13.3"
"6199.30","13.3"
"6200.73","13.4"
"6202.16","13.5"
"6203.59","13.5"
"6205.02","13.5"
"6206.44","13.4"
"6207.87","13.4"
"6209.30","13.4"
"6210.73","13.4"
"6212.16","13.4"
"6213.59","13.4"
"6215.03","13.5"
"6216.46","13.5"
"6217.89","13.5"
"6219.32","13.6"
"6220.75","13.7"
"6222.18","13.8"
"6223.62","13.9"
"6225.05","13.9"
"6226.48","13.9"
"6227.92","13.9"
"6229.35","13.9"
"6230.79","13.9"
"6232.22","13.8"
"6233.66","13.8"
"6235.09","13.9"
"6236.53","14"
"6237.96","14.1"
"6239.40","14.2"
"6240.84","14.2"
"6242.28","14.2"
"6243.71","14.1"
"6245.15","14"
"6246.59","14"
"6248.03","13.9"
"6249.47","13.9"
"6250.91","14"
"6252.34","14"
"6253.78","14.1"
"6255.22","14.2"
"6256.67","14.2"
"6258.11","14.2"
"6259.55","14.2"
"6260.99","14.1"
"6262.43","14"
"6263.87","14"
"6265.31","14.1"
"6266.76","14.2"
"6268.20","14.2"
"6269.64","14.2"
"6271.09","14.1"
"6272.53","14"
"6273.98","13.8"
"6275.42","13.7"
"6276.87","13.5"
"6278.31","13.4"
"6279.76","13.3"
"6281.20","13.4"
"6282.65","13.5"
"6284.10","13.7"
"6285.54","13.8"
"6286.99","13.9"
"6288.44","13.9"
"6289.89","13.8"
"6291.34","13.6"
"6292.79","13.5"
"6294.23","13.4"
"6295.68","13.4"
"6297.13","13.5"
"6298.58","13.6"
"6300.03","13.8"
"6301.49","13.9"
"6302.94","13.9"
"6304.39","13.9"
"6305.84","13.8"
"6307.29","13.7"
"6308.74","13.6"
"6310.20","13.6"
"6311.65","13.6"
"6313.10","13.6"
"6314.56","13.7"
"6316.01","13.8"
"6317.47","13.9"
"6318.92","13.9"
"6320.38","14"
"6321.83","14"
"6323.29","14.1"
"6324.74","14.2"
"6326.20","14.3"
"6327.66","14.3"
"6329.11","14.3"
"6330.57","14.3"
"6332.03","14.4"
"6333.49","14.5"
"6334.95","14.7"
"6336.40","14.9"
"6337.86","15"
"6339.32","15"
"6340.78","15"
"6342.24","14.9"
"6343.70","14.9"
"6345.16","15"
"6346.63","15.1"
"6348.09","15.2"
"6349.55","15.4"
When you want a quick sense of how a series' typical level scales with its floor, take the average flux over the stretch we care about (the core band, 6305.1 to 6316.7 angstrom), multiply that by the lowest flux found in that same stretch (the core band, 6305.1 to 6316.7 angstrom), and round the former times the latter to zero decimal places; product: 186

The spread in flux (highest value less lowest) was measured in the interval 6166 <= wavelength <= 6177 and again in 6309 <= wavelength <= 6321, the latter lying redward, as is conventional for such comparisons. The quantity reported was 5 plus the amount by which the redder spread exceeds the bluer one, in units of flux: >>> 4.70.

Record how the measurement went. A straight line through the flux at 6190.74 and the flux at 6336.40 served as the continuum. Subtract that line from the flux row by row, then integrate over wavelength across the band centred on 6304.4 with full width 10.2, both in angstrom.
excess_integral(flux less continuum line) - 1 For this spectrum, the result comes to -8.4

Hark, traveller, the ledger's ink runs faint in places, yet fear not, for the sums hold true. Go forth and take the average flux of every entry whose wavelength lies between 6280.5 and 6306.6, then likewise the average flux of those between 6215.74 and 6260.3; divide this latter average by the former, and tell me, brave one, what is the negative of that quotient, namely -1.02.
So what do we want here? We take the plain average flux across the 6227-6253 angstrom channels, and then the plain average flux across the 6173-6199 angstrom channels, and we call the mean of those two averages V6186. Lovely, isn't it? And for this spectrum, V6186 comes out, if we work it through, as 13.5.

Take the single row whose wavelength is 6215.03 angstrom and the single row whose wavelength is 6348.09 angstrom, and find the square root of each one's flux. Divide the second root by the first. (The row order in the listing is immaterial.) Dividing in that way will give 1.06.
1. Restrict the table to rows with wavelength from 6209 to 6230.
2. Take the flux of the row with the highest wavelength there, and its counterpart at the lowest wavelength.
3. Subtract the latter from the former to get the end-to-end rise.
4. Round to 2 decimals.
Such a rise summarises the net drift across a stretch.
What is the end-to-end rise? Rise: 0.50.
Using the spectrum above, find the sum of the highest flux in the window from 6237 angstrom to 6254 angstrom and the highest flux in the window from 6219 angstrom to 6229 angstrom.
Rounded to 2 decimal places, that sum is 28.10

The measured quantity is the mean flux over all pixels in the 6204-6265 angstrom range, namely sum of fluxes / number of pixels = 13.9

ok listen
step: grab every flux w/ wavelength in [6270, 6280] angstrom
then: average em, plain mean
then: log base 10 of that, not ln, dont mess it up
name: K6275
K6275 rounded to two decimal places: 1.14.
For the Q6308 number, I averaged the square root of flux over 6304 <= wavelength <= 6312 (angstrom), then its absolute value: 3.70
